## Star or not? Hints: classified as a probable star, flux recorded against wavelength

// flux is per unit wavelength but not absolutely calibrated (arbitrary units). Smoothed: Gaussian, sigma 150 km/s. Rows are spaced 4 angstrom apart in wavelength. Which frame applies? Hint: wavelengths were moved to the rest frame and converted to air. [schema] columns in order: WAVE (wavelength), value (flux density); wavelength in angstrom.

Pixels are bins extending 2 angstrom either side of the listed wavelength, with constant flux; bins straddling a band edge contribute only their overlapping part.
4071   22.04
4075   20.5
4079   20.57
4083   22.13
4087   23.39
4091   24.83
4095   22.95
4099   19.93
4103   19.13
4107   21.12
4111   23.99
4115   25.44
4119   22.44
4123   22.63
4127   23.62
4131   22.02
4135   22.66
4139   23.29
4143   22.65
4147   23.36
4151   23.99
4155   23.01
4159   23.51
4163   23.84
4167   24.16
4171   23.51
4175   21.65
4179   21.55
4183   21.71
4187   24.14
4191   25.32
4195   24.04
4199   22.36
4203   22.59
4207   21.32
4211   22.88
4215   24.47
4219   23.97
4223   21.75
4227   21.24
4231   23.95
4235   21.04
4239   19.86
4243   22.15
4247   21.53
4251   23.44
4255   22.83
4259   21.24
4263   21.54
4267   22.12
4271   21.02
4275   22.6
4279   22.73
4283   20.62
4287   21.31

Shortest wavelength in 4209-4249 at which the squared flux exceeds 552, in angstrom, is 4215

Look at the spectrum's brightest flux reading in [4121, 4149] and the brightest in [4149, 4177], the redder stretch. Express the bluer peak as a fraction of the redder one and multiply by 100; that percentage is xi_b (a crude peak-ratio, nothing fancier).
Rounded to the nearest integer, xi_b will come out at 98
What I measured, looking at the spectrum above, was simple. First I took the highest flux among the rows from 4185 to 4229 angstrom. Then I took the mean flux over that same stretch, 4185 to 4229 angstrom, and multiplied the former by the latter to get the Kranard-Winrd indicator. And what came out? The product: 585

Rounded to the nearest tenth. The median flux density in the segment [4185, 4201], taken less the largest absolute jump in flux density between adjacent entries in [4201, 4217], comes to 22.5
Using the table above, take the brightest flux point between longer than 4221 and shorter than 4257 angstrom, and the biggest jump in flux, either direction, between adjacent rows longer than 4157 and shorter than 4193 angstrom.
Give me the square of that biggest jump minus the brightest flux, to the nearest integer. -18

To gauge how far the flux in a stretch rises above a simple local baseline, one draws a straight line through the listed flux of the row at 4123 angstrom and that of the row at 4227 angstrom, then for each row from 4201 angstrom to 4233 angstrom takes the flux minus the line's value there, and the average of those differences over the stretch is 1.4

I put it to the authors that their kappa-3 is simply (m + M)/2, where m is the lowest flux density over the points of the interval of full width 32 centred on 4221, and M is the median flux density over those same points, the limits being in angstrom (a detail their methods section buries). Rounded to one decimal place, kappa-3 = 21.7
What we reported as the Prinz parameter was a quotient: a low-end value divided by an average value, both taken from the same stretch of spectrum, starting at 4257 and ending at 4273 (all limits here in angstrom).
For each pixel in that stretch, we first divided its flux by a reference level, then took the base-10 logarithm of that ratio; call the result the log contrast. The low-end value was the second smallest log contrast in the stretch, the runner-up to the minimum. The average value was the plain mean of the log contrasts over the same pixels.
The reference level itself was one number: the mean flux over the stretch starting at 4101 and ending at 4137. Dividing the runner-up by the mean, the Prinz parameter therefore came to 1.2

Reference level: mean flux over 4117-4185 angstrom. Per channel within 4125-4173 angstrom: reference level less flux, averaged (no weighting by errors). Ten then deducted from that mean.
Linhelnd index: -10.4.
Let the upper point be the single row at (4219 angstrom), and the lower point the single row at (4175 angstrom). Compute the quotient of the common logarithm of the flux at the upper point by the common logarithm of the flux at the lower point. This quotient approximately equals 1.03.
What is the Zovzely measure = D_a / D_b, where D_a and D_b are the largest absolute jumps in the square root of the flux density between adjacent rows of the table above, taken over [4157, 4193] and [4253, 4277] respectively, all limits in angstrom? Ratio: 1.5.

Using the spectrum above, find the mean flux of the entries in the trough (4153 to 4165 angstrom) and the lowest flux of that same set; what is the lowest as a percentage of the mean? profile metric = 98.1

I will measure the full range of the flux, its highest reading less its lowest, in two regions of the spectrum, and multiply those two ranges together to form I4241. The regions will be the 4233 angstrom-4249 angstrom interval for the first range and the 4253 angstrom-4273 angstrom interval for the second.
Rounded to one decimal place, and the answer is 4.1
